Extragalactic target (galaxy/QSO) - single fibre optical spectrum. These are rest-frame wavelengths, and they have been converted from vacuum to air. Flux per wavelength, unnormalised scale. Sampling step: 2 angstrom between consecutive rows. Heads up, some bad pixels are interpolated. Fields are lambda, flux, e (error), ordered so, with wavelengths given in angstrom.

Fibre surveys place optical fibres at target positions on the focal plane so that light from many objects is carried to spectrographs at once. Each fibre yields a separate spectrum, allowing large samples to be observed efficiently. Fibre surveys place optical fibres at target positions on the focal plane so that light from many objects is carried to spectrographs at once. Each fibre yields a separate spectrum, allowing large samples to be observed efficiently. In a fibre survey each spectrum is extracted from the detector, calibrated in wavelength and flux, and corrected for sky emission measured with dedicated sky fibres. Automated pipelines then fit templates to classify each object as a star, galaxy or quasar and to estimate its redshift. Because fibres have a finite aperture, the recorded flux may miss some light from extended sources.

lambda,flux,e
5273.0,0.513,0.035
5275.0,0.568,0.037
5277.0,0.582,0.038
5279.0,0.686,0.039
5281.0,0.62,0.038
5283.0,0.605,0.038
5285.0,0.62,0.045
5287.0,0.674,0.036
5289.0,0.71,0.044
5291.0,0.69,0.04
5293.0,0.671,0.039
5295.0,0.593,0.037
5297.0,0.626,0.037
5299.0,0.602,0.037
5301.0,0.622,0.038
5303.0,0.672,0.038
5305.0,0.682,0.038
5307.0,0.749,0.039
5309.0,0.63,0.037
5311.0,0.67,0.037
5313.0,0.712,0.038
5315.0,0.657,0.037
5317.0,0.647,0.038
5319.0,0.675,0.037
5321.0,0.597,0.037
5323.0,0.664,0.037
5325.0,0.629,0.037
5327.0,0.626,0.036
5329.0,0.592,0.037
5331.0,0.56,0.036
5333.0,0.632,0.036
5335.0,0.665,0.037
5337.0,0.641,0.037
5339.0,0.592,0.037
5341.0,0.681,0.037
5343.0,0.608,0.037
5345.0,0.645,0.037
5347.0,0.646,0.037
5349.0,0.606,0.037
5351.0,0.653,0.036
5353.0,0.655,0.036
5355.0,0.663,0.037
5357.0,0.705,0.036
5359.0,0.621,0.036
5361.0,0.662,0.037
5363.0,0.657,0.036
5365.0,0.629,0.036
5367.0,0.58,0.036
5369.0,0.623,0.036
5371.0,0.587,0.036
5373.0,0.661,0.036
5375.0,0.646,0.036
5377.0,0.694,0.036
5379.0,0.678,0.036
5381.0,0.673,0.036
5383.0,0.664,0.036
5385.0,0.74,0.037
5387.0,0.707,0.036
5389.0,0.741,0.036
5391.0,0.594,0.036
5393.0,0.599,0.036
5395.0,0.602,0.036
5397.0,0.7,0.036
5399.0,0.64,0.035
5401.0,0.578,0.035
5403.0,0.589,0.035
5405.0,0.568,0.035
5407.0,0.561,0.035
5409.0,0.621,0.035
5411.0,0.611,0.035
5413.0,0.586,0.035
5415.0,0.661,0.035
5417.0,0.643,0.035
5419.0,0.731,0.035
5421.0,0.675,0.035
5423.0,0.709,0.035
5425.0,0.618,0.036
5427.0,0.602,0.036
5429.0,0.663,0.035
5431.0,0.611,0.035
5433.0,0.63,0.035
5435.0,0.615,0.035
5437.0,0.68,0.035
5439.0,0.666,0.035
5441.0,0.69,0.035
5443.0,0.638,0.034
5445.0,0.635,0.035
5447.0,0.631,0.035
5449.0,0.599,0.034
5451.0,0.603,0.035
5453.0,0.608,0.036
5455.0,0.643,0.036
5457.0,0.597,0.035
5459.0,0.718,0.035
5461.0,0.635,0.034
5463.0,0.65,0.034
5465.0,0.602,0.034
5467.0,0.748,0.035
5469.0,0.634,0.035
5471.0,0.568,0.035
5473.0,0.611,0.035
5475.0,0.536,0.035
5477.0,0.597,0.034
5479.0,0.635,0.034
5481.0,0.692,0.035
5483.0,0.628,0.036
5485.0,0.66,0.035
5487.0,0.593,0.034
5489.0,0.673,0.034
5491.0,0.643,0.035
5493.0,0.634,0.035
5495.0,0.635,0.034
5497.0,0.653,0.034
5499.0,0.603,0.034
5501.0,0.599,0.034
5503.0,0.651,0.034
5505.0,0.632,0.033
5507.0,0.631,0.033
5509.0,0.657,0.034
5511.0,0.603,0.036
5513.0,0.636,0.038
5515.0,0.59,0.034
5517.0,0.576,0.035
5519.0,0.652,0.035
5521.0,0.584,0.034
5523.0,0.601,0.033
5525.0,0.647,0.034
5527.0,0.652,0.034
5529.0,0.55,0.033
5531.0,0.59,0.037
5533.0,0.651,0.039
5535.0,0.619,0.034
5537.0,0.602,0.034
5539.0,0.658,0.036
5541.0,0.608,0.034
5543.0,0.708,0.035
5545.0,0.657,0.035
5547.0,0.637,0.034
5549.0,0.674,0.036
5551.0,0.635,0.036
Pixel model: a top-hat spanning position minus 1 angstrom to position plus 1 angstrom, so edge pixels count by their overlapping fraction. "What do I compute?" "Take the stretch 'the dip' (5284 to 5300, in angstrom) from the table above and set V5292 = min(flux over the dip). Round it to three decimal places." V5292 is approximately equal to 0.593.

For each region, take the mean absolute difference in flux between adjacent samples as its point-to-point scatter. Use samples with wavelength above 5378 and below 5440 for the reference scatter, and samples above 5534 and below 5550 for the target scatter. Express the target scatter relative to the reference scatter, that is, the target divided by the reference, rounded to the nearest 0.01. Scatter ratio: 1.12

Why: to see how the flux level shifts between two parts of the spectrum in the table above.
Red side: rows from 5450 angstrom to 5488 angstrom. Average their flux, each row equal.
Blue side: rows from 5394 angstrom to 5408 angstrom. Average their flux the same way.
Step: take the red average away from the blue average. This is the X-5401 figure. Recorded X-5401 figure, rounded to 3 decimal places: -0.024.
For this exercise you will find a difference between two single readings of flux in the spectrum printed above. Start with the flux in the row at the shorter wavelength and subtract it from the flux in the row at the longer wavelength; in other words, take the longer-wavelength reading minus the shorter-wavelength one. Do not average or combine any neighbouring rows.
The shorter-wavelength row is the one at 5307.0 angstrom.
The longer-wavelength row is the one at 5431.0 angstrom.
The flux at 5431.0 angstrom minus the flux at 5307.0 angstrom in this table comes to -0.138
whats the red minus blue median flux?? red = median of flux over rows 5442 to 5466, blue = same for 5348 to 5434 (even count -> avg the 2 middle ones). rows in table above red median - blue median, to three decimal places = -0.010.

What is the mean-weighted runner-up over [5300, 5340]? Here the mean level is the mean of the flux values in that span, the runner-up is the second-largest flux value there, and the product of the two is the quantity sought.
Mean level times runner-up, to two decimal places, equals 0.46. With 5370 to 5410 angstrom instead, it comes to 0.48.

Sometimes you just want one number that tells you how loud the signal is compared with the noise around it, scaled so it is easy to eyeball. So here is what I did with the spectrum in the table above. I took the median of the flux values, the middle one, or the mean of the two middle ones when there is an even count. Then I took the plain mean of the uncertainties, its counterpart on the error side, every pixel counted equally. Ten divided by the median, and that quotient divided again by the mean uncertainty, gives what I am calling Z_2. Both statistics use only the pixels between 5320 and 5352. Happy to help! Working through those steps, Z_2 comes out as 432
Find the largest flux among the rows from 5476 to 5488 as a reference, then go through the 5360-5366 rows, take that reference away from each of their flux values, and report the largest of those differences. -0.03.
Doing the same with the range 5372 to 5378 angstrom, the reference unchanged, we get 0.00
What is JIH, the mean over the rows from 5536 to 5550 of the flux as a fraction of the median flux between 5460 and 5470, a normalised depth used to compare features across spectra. 1.02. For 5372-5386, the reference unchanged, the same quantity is 1.07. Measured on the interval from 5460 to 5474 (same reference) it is 1.00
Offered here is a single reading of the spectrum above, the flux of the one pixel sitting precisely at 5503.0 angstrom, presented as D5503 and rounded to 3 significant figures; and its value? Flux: 0.651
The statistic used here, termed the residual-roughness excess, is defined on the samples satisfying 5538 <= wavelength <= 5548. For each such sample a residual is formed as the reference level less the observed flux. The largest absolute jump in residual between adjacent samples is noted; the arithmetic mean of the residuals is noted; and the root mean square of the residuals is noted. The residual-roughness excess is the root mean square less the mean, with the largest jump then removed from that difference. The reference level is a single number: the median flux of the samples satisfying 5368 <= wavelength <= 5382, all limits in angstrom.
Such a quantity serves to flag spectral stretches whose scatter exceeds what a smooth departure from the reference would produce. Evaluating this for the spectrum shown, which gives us -0.074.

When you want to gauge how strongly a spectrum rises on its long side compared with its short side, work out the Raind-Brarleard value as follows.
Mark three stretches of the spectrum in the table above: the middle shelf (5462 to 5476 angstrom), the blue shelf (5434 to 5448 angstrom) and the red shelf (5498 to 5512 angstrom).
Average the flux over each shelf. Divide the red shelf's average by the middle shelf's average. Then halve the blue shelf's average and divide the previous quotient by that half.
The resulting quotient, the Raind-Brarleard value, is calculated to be 3.09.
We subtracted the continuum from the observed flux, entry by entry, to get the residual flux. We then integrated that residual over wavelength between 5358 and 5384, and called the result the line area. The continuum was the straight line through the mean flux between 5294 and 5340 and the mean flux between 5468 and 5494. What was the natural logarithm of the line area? -1.4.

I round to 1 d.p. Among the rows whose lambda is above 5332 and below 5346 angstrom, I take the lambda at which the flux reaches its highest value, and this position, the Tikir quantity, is 5341.0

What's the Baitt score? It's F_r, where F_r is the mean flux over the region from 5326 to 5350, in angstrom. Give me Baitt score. 0.62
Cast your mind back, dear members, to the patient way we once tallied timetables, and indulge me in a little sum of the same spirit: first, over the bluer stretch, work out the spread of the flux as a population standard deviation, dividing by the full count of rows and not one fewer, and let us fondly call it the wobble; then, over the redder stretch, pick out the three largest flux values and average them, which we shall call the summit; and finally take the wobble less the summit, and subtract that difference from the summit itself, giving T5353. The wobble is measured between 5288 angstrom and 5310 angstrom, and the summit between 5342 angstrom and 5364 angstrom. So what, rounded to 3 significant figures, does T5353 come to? 1.31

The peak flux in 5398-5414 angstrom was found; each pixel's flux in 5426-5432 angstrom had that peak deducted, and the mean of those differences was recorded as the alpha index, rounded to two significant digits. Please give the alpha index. -0.015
